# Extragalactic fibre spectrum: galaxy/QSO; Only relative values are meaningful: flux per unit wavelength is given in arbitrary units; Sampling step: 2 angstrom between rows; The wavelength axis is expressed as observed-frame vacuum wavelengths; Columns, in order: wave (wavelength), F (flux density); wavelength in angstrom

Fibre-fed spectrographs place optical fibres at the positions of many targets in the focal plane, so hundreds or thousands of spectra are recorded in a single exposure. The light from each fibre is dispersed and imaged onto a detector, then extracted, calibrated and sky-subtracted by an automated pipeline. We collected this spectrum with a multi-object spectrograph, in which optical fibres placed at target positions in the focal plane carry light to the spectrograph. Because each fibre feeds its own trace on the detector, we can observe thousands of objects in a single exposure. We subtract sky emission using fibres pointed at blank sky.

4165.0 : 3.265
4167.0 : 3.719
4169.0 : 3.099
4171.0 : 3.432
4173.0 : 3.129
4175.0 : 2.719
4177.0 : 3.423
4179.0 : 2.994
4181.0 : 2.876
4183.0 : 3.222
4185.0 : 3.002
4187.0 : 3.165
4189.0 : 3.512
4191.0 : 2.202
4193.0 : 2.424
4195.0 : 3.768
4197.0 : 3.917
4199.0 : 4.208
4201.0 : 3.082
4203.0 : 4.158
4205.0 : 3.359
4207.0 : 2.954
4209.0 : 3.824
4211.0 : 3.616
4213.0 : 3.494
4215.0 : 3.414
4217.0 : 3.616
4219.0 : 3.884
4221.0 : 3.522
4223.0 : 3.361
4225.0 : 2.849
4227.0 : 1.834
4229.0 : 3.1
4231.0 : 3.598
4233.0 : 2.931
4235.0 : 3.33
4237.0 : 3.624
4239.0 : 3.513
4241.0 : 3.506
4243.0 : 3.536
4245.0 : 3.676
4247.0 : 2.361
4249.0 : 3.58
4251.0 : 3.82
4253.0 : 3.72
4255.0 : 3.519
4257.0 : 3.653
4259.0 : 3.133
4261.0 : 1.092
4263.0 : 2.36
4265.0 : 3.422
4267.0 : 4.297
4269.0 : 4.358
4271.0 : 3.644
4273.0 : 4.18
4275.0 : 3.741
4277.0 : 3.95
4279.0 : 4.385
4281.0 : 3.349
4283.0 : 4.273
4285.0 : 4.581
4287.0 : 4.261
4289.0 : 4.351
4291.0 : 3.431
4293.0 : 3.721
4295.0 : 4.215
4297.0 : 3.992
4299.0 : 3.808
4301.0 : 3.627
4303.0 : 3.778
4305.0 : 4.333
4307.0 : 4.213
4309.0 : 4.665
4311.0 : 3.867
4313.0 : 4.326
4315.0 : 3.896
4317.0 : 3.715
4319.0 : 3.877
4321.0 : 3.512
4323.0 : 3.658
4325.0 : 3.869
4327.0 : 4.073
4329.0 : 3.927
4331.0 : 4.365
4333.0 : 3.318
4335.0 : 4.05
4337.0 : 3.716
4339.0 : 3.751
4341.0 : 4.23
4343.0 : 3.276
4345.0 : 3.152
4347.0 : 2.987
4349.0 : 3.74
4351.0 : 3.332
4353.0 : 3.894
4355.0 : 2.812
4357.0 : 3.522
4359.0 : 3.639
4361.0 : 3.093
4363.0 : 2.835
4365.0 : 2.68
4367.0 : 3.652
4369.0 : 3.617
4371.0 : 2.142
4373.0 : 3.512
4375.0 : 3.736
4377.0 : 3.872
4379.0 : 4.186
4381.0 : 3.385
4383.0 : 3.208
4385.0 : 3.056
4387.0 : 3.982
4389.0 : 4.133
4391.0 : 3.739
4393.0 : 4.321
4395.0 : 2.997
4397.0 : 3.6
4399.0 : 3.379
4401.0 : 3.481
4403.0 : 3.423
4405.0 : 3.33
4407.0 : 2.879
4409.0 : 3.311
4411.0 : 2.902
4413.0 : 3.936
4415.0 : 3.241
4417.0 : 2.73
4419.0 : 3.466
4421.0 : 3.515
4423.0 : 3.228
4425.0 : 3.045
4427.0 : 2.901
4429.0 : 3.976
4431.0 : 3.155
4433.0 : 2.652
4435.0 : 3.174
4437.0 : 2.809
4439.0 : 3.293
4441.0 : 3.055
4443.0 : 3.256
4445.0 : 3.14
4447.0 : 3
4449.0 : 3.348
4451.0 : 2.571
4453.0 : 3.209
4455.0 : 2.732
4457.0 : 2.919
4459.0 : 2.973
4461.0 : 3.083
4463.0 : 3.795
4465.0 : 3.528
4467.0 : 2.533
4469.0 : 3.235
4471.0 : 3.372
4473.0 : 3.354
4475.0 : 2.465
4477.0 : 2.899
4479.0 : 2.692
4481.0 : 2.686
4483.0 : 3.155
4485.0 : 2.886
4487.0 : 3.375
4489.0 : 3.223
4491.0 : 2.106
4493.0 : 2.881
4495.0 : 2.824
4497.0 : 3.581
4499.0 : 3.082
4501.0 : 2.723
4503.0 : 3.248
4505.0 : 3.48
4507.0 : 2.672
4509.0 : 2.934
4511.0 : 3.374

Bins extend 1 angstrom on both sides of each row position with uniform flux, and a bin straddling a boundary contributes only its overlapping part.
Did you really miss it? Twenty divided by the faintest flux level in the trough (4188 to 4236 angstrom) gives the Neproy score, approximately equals 11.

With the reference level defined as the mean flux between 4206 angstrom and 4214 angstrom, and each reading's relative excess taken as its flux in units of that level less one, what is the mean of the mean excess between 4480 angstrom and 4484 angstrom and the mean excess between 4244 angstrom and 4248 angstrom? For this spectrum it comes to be -0.14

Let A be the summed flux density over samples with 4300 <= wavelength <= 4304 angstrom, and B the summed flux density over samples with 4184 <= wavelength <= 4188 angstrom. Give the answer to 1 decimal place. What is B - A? -1.2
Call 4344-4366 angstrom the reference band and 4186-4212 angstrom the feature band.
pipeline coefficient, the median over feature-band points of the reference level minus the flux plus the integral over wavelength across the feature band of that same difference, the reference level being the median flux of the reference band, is -7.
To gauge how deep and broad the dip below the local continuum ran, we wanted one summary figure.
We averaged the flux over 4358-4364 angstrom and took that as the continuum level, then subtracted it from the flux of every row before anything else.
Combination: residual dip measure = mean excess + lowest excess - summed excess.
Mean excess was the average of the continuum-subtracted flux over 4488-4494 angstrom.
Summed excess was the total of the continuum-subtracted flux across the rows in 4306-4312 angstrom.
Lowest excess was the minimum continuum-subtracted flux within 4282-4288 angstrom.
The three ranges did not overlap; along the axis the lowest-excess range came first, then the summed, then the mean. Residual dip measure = -2.6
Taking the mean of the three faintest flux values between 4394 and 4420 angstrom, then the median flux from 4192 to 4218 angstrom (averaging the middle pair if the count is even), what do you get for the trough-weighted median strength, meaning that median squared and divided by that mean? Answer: 4.61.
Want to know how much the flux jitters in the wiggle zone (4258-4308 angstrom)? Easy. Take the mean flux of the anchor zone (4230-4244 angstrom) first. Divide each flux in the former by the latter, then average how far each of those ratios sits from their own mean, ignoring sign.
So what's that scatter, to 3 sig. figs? 0.146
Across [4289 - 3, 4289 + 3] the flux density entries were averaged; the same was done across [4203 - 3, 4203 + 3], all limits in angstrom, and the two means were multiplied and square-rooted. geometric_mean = 3.8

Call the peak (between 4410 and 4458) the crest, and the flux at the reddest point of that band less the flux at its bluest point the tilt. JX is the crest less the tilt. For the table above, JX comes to 3.96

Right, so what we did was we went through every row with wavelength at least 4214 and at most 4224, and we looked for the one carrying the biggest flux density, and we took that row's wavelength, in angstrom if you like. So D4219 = 4219.0 angstrom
